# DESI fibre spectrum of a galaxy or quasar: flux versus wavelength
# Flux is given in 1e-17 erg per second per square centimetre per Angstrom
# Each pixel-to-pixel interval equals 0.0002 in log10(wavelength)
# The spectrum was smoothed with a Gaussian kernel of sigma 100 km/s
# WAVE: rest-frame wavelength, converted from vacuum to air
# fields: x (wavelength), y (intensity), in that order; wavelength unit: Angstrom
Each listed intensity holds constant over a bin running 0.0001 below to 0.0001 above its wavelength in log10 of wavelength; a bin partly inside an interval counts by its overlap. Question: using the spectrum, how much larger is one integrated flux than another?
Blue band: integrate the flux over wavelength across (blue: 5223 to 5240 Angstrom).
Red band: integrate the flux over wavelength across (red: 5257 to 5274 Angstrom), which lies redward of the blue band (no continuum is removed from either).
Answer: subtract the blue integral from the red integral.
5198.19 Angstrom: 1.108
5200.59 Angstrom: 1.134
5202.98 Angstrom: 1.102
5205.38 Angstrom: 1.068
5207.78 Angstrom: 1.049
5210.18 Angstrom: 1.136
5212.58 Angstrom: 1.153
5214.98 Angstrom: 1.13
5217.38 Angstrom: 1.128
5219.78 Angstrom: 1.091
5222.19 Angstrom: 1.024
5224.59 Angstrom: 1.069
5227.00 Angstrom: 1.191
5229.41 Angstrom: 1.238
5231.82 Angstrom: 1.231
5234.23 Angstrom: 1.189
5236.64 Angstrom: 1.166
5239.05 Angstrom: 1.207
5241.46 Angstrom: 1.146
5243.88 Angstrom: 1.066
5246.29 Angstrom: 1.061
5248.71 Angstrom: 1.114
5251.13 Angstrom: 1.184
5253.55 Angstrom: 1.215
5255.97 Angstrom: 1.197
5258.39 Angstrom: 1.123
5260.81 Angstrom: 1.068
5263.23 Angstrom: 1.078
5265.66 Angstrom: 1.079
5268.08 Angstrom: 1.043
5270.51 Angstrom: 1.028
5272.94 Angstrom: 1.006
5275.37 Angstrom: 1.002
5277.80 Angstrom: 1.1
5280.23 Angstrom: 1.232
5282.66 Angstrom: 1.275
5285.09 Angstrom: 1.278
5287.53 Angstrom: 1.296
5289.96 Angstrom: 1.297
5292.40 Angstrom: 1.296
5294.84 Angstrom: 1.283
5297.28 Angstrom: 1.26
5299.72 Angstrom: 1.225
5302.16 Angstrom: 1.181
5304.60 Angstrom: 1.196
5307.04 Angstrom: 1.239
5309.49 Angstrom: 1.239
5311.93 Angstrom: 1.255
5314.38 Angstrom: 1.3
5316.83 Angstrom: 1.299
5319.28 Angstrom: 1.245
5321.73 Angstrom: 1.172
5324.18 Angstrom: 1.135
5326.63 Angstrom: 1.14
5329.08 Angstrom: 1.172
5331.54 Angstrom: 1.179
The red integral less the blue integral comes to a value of -2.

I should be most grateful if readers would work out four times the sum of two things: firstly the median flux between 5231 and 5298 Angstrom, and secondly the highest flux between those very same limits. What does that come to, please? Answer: 9.9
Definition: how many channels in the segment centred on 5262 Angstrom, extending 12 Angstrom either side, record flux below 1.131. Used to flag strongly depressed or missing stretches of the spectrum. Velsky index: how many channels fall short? 7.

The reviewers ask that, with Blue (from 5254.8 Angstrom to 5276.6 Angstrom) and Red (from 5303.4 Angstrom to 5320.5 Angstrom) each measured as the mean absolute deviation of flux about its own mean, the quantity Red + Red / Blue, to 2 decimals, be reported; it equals 0.63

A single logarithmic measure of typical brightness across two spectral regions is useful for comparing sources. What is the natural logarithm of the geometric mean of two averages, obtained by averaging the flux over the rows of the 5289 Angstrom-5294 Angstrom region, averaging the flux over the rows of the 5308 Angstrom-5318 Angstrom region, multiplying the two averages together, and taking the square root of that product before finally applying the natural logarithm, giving 0.25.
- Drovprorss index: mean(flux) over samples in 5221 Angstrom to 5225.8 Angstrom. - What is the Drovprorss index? 1.05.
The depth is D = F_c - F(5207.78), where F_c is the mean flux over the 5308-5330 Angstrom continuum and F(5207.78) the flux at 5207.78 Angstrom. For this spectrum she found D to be 0.17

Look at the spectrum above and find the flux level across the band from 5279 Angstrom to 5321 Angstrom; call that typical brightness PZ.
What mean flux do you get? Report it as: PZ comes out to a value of 1.26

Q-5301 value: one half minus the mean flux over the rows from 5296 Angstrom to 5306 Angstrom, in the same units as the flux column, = -0.72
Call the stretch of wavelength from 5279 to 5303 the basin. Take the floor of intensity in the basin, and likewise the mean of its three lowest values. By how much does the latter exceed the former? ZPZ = 0.032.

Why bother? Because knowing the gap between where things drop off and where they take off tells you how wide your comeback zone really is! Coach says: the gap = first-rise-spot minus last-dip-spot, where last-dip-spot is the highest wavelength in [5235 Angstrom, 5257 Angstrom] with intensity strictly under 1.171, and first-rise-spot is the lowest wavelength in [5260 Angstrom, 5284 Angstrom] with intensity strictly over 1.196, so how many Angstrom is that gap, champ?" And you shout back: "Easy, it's 31.5 Angstrom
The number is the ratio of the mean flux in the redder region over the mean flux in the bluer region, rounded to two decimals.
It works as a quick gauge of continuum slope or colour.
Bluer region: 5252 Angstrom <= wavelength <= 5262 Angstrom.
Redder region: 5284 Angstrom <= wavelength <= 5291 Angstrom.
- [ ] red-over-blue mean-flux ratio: 1.12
